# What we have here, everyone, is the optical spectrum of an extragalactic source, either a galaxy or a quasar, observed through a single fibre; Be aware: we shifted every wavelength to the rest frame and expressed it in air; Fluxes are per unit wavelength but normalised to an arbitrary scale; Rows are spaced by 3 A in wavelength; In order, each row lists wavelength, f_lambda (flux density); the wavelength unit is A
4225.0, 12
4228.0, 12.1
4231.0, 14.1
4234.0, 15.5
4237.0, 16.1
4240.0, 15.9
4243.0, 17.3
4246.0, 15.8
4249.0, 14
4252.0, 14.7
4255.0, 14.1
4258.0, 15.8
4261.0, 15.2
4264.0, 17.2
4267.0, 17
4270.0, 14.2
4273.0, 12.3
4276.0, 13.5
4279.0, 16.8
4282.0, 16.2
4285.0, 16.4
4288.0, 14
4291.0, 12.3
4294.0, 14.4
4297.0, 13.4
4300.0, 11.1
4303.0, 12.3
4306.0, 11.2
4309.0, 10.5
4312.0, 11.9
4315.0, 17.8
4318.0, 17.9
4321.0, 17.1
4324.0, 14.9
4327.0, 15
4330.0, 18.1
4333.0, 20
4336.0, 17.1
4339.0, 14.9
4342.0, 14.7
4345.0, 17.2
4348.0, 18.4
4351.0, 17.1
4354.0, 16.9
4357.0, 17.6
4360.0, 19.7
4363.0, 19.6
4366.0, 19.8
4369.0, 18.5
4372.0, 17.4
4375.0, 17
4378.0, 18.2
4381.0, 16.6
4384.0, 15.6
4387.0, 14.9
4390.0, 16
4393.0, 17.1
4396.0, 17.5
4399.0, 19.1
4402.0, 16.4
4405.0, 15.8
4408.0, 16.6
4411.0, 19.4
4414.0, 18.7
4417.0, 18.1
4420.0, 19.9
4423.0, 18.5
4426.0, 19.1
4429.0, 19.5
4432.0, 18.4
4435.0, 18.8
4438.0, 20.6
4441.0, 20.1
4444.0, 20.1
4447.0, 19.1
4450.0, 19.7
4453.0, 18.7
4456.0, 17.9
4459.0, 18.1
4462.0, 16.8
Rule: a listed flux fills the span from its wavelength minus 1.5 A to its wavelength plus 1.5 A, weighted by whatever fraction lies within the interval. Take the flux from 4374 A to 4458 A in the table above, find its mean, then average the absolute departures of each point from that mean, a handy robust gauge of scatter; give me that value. 1.3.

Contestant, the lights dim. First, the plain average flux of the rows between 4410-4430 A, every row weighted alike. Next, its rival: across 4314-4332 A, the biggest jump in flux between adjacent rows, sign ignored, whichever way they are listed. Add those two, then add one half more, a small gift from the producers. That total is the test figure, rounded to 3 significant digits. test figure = 22.6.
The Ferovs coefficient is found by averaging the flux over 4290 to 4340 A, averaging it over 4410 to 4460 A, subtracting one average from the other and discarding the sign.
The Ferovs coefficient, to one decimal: 4.4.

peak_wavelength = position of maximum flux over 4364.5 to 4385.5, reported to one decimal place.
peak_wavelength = 4366.0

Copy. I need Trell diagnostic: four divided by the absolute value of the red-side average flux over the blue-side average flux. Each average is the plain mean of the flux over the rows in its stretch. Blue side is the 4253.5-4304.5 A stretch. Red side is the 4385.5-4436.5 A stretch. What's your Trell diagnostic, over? 3.2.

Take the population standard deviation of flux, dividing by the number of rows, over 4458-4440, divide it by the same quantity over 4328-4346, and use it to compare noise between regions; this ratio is 0.4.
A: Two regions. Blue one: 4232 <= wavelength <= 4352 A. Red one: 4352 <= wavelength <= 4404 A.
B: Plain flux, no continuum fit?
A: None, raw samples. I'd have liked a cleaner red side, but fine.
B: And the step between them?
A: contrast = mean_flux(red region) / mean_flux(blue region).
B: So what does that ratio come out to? 1.15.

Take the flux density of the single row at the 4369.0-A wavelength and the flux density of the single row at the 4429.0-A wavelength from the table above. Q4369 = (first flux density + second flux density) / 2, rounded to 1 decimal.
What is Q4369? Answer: 19.0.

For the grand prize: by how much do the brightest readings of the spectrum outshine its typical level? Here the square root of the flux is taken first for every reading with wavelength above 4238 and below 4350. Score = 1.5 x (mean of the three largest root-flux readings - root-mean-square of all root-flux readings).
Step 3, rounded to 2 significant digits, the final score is 0.67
